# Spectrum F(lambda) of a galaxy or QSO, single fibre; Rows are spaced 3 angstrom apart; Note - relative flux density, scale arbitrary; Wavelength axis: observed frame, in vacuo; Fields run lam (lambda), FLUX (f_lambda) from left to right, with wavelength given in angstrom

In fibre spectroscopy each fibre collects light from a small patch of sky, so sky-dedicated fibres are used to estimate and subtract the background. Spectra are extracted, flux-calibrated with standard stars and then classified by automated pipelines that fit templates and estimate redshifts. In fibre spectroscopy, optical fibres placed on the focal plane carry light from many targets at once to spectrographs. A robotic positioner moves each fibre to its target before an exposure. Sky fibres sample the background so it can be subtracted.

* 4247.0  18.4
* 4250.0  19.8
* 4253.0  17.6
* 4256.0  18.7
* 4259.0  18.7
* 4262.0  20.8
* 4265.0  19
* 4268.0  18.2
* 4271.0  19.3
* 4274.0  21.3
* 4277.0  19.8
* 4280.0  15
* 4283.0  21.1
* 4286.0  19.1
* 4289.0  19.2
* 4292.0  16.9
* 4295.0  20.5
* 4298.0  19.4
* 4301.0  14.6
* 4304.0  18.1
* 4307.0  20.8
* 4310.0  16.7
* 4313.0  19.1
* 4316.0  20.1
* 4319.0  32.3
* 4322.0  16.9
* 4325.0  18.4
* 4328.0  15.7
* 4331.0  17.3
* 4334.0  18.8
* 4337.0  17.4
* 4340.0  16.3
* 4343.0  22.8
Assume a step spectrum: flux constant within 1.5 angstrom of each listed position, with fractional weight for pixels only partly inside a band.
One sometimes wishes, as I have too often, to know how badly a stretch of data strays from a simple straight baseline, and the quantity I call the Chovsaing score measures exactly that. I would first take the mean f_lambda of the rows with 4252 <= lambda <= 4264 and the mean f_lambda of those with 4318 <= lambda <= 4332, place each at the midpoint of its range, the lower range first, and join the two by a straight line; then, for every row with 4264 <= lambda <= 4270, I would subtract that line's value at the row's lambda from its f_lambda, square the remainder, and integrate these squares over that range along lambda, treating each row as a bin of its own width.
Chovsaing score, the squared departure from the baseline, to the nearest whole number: 3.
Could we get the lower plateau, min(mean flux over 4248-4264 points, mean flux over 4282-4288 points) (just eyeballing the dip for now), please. 19.1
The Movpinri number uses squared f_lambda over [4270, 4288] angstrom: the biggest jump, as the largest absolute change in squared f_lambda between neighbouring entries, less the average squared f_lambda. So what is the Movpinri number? -155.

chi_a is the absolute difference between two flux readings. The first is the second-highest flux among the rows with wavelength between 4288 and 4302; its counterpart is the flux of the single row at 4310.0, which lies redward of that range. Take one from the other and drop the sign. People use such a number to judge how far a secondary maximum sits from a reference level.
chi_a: 2.7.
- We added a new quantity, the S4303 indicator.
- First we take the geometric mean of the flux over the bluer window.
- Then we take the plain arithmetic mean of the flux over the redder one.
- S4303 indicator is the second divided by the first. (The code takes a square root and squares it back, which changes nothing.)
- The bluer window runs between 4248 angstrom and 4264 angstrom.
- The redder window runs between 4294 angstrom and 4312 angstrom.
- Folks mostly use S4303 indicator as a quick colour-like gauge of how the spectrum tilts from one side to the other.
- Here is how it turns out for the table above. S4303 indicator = 0.96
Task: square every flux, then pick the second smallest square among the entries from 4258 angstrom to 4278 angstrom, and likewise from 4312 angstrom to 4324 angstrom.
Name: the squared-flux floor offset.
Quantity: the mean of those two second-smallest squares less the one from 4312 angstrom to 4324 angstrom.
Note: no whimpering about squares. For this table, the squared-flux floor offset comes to -8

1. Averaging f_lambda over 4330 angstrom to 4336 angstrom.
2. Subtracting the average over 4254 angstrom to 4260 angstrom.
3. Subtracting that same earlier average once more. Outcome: -19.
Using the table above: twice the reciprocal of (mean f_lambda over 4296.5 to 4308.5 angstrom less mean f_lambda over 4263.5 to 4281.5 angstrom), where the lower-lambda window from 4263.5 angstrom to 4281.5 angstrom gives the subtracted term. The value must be -3.7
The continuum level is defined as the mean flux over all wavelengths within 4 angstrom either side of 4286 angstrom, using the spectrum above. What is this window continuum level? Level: 19.8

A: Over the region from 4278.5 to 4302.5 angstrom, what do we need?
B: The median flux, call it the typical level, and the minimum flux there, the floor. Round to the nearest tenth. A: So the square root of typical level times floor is 16.7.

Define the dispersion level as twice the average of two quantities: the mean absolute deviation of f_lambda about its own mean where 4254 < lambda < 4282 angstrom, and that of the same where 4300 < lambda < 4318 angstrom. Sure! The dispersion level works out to 2.9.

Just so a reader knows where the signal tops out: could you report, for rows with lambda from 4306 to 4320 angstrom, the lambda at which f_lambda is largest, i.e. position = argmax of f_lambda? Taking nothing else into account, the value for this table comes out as 4319.0 angstrom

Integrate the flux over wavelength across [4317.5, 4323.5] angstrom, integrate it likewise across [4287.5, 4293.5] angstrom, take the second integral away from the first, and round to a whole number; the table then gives 39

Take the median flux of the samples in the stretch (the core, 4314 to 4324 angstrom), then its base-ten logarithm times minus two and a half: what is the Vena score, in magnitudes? -3.26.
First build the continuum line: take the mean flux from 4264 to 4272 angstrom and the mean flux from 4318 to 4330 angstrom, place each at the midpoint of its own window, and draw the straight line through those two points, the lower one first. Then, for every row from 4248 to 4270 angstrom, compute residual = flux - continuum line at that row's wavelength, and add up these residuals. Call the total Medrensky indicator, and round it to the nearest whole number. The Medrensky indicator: 3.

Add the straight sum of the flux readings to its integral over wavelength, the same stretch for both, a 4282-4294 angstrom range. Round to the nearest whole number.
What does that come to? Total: 305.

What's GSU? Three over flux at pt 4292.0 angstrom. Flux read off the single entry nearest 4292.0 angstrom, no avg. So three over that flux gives 0.178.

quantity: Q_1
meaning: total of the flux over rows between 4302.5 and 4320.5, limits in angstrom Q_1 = 127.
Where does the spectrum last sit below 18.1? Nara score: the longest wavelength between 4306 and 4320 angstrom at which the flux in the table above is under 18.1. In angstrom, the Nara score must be 4310.0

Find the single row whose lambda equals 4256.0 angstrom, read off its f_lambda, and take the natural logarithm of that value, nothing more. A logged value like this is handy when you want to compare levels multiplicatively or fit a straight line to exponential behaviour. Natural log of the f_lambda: 2.93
